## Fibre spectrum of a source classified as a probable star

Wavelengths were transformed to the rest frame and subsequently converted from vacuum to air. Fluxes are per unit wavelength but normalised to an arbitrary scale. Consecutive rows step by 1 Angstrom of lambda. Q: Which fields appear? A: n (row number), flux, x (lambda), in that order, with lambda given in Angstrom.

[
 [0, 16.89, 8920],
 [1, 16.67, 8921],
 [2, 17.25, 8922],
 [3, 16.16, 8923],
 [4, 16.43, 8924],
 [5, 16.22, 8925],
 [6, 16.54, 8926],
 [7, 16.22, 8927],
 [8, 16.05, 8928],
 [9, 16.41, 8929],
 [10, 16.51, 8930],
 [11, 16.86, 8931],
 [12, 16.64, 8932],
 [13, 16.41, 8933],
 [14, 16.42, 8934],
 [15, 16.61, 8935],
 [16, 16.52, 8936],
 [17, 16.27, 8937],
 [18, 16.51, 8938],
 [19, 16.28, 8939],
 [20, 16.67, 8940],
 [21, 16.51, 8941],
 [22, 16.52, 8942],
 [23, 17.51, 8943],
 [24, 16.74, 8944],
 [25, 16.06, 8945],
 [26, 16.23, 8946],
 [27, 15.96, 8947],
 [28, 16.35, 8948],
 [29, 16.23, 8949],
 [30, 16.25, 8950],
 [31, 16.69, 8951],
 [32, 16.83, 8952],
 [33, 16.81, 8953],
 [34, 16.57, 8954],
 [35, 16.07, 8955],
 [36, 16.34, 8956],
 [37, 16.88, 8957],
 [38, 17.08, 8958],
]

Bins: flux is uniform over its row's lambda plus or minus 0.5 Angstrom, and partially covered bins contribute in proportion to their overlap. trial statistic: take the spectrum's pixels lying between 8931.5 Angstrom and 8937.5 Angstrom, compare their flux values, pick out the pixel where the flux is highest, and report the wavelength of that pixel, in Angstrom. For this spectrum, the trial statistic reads 8932 Angstrom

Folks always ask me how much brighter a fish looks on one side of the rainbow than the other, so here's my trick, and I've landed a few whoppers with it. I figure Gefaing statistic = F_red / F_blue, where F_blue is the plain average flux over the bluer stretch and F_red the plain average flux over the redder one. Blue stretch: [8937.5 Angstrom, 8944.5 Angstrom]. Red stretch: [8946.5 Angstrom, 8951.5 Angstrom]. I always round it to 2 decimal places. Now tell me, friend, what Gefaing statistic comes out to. 0.98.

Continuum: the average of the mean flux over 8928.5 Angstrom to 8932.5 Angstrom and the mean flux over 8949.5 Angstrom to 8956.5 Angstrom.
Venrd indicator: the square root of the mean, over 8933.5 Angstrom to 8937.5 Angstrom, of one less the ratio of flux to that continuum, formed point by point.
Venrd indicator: 0.078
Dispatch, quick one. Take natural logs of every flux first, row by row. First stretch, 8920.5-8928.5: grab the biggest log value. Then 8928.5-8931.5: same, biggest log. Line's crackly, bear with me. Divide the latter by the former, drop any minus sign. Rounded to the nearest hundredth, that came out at 0.99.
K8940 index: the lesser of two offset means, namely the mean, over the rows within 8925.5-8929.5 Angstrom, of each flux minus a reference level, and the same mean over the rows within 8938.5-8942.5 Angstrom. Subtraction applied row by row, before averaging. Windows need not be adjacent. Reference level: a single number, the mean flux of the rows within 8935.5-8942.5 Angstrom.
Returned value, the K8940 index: -0.16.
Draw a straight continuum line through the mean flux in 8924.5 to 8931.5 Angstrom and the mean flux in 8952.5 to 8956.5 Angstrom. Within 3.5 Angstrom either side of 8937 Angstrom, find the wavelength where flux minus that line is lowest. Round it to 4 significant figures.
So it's 8937 Angstrom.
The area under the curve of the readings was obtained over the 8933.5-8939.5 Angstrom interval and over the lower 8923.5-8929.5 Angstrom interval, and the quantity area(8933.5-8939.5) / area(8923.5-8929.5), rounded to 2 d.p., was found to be 1.01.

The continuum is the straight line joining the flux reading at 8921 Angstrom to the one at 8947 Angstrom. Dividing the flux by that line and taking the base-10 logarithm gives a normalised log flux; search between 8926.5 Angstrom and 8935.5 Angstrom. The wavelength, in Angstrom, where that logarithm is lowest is 8928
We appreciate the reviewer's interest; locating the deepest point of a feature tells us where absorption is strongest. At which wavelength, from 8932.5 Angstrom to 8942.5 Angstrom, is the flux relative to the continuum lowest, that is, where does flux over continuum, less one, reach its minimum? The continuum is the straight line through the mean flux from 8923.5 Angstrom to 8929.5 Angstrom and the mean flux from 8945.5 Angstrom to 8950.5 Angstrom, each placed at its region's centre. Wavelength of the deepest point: 8937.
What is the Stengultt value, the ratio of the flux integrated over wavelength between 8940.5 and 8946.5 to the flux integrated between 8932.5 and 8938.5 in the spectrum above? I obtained 1.01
